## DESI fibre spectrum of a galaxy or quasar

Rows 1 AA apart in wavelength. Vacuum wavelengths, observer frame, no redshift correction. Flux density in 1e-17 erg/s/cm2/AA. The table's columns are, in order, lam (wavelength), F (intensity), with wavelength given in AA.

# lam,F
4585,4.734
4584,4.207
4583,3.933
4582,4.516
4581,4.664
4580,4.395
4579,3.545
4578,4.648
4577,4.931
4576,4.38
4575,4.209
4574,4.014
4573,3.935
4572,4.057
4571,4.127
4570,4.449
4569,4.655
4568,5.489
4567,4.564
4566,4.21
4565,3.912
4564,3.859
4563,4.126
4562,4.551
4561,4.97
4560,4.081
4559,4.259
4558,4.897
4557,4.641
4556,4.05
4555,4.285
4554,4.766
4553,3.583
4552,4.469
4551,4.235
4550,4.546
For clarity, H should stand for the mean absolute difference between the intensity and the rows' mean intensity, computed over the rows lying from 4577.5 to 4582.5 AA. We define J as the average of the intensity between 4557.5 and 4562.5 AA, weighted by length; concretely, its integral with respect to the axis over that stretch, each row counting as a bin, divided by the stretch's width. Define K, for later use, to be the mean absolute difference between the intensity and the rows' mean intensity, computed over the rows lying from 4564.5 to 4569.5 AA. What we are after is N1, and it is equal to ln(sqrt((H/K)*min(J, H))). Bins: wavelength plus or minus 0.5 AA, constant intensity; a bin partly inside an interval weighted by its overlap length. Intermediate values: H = 0.32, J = 4.55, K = 0.40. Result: -0.68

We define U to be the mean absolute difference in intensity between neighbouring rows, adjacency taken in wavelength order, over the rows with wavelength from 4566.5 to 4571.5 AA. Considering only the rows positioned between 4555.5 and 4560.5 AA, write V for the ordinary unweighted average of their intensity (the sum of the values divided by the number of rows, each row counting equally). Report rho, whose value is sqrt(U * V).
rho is 1.6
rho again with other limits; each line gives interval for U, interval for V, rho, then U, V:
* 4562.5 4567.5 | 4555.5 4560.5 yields 1.0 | 0.24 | 4.39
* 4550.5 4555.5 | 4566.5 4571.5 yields 1.8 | 0.70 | 4.66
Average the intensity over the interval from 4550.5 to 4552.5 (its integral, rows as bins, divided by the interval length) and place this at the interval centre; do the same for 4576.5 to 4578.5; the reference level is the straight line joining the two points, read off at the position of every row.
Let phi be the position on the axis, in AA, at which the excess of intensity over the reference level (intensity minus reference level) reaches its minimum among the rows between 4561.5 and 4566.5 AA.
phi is 4564 AA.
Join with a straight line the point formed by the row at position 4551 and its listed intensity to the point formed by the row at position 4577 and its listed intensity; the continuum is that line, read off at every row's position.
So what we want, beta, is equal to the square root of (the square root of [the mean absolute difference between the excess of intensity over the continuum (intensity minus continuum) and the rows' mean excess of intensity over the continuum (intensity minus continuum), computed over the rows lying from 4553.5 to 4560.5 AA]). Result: 0.75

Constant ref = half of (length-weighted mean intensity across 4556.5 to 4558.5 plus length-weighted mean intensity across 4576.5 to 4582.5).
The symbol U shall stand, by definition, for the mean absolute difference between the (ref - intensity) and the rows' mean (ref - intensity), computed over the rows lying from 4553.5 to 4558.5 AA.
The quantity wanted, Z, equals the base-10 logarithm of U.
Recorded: -0.54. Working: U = 0.288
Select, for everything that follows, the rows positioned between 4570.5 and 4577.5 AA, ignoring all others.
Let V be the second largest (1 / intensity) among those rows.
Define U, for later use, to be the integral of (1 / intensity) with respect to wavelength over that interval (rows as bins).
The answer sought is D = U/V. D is 6.67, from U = 1.66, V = 0.249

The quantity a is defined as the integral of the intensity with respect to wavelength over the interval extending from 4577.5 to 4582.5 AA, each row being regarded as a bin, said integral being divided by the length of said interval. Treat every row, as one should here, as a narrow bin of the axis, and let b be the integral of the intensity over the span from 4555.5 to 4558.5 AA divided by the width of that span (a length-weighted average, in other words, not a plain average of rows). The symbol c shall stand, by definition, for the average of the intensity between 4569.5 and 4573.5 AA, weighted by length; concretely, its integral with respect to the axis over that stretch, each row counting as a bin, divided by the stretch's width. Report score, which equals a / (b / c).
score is 4.0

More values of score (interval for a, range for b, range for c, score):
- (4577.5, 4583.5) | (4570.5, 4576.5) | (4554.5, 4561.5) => 4.6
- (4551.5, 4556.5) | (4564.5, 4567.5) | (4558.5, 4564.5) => 4.3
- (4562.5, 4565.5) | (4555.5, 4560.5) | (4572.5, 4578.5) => 3.9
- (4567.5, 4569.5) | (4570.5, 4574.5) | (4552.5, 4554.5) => 5.2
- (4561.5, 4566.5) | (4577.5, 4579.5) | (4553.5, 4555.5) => 4.6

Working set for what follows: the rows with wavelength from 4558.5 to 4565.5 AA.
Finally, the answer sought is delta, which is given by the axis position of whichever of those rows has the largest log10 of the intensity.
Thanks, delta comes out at 4561 AA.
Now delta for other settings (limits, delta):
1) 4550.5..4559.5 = 4558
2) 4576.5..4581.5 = 4577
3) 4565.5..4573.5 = 4568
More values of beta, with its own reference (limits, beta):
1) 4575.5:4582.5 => 0.73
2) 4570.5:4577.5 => 0.67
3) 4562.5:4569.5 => 0.79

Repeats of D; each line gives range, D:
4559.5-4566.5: 6.50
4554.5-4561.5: 6.45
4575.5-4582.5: 6.97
